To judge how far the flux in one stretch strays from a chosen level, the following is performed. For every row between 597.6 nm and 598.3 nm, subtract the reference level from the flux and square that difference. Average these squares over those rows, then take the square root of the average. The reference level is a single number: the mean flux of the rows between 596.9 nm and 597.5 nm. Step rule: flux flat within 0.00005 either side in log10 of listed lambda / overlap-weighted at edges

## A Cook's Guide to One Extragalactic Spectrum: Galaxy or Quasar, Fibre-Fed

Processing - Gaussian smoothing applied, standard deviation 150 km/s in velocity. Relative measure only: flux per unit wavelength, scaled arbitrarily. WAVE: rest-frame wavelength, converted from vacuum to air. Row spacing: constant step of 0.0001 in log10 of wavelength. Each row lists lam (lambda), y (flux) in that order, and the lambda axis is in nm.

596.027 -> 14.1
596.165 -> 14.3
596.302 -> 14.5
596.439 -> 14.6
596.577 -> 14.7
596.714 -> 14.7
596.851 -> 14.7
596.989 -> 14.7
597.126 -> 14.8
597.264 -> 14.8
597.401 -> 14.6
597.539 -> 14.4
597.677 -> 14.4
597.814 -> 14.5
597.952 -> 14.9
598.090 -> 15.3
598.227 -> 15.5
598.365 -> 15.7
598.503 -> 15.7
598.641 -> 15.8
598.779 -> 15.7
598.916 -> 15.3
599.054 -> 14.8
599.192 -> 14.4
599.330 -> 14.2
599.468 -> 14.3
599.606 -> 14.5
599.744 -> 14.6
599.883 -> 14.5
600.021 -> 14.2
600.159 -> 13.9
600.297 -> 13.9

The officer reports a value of 0.5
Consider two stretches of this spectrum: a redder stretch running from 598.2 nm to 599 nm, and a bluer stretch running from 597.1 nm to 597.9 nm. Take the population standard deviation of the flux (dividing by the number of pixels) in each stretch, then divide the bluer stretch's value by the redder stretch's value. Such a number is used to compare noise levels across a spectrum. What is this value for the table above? 1.0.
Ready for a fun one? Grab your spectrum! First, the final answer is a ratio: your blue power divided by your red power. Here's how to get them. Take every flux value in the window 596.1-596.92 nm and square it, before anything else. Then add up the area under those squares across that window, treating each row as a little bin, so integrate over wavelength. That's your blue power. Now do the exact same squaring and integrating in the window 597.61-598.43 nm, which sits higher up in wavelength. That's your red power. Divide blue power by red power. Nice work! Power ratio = 0.94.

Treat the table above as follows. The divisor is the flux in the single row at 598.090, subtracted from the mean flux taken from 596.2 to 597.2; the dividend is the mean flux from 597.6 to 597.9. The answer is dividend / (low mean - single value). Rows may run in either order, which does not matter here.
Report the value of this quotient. -23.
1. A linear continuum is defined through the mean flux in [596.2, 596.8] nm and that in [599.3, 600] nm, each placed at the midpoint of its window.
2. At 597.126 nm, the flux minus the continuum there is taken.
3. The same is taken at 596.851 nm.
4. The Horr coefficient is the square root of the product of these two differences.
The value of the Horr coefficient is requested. 0.15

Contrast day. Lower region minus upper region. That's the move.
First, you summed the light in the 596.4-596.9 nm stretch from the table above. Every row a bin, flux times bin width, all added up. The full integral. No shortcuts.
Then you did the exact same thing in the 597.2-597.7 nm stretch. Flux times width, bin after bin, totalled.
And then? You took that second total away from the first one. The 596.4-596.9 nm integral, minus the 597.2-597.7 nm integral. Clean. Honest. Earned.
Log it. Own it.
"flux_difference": 0.1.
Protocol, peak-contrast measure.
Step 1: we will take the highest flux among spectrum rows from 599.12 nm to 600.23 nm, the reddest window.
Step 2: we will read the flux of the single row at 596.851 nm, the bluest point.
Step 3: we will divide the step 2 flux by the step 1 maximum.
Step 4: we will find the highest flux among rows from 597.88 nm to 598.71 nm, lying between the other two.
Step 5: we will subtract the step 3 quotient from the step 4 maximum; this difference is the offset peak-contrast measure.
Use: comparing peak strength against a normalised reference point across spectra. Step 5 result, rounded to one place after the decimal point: 14.8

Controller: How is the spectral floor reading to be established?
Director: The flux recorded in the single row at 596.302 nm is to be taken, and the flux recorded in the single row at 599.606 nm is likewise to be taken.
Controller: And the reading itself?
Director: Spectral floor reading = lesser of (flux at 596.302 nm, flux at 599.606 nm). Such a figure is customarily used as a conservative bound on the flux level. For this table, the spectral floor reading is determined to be 14.5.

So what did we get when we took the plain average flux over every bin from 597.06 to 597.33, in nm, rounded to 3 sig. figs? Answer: 14.8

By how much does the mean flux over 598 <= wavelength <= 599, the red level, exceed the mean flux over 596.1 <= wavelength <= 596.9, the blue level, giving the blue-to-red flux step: 1.0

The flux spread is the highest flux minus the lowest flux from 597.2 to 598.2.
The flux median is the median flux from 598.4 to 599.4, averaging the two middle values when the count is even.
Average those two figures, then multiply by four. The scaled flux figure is 32.4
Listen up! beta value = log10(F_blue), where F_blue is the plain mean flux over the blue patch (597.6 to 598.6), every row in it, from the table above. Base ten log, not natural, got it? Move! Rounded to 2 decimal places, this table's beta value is 1.18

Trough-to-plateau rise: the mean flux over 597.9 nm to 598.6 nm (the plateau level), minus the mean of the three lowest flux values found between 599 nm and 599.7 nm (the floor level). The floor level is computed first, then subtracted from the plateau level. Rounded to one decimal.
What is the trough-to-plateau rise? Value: 1.1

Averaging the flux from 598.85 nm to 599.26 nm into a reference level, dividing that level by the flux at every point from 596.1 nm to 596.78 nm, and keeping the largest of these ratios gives 1.04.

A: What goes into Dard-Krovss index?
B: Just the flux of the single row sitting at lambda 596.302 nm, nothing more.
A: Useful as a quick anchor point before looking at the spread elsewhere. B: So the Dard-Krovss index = 14.5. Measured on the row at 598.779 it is 15.7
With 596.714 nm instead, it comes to 14.7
